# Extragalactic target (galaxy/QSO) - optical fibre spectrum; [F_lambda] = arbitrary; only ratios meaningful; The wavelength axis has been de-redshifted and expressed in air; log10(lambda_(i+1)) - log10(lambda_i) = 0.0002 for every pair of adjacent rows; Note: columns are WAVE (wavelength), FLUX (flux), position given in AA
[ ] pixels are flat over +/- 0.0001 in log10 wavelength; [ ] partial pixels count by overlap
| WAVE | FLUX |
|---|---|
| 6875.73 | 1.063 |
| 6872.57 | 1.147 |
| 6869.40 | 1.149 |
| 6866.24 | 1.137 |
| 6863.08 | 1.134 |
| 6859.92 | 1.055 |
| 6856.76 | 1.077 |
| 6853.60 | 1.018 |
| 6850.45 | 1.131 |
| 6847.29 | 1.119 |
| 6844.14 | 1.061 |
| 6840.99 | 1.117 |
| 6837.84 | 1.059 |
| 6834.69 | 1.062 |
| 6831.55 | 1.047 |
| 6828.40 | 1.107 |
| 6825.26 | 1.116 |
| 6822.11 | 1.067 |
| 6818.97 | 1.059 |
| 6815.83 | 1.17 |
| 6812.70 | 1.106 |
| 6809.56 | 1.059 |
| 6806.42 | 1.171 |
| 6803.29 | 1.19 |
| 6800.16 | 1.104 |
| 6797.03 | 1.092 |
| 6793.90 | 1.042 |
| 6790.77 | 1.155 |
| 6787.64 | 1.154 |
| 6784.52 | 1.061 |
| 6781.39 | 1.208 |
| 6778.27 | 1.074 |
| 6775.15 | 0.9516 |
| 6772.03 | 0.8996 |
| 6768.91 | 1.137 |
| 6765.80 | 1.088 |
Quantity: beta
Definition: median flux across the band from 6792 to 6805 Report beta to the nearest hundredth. 1.10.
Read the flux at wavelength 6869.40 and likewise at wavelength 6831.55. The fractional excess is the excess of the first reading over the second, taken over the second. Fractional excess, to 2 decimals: 0.10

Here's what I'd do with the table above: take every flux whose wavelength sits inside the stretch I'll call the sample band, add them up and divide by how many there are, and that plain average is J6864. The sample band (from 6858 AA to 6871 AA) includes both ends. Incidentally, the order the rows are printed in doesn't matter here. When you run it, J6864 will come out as 1.12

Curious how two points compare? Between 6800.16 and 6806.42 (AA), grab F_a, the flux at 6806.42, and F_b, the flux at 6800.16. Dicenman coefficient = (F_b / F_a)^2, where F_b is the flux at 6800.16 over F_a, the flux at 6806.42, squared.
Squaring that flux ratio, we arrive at 0.889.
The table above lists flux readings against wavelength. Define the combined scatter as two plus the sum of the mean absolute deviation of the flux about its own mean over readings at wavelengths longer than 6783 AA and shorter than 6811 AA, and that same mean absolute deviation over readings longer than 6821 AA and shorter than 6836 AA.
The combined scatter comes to 2.073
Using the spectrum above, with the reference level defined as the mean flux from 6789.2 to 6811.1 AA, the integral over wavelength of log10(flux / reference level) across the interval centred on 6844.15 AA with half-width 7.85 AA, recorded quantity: -0.12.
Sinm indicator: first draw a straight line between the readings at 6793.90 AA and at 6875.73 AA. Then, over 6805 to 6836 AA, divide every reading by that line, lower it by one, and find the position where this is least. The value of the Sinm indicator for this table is 6831.55 AA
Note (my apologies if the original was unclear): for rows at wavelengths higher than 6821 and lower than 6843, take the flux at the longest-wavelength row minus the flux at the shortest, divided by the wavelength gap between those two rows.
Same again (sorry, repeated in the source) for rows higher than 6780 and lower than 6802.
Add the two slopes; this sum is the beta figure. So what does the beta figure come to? -0.0029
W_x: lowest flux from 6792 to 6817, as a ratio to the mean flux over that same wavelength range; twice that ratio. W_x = 1.87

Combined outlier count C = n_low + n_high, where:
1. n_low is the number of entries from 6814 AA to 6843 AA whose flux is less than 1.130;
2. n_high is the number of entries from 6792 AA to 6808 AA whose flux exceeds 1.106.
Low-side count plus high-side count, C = 10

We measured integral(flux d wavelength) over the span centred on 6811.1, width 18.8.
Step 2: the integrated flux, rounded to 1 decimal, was 21.2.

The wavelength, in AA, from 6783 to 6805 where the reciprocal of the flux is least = 6803.29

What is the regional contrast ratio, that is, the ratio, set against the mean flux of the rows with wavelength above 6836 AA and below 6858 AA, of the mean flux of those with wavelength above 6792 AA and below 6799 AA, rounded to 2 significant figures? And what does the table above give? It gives 0.99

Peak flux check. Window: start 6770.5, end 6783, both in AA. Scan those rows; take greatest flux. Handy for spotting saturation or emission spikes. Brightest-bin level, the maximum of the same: 1.208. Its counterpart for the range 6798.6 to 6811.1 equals 1.19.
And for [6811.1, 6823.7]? 1.17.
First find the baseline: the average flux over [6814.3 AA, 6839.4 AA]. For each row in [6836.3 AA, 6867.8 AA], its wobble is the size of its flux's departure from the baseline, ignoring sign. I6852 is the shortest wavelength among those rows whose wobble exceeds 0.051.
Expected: 6853.60 AA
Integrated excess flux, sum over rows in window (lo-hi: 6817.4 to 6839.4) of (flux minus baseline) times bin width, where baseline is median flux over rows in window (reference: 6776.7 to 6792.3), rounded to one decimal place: -1.8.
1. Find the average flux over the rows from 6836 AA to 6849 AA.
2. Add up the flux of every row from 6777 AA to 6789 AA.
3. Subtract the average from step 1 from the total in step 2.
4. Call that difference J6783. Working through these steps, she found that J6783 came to 3.408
